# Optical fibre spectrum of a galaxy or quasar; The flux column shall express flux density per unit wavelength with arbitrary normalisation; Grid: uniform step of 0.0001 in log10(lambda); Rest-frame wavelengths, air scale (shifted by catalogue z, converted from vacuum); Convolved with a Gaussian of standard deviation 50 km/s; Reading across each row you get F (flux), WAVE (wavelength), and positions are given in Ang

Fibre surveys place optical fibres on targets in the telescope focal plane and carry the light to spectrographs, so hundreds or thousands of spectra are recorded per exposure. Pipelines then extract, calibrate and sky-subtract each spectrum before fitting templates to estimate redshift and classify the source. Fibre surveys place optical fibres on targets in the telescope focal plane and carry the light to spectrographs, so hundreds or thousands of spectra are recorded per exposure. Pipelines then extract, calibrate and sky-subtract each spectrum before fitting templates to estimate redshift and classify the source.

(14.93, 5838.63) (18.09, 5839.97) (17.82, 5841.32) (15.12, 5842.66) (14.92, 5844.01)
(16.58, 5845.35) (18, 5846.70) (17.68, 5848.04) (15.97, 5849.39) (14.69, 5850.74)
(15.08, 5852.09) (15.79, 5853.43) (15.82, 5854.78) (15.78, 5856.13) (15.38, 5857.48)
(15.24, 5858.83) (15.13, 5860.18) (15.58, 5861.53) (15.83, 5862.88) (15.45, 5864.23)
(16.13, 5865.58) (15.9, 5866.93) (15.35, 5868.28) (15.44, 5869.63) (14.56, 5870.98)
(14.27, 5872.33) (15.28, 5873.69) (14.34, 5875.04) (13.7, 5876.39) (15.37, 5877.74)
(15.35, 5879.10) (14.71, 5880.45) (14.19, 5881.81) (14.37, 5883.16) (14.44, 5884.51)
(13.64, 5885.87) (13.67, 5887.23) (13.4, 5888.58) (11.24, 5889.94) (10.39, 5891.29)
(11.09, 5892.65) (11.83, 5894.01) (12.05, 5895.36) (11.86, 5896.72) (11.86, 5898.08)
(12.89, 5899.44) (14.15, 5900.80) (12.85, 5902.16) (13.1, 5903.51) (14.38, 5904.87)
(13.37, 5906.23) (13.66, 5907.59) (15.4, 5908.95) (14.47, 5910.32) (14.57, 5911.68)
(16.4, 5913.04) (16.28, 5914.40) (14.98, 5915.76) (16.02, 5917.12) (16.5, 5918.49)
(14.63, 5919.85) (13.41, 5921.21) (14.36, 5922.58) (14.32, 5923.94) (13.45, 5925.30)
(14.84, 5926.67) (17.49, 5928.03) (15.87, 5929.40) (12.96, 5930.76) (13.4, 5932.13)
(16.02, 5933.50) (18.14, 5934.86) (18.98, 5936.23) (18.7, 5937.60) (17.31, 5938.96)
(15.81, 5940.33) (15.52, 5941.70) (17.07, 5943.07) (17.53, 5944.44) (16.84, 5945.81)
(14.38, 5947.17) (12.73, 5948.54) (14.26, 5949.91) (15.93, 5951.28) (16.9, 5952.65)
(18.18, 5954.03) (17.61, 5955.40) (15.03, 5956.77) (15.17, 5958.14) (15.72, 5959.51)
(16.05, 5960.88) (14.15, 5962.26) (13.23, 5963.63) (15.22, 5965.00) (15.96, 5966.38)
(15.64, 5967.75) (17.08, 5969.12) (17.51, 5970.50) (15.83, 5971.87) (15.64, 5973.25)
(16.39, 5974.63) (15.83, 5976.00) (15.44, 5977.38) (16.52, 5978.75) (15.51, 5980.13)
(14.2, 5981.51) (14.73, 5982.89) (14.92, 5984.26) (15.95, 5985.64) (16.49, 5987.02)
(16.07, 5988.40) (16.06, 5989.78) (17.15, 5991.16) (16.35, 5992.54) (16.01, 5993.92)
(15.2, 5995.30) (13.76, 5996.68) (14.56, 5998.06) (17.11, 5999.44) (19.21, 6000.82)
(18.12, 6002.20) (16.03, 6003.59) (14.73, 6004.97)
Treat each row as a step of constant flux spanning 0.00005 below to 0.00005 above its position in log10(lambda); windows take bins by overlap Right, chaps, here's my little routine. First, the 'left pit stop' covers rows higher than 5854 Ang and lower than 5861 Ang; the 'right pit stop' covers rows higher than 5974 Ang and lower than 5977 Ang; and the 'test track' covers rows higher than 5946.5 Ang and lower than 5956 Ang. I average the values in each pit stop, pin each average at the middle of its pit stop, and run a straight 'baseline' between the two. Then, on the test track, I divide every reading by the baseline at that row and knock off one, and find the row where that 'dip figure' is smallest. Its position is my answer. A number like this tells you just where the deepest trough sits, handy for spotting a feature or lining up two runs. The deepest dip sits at 5948.54 Ang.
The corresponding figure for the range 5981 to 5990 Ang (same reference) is 5981.51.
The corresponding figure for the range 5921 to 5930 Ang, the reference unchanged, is 5921.21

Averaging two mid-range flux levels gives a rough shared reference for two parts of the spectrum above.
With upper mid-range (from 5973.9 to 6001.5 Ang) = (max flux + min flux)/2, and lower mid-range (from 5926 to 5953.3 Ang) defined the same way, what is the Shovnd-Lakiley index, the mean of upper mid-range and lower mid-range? 16.2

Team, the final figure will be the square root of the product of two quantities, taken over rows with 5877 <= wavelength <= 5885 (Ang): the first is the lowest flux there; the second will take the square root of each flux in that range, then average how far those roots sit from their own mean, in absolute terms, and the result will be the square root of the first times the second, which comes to 0.9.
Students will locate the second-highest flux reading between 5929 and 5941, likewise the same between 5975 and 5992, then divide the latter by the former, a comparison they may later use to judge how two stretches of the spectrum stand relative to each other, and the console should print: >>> 0.88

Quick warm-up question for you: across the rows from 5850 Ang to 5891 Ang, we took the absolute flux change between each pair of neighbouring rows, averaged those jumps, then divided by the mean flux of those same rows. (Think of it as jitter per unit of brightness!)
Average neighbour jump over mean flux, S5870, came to 0.034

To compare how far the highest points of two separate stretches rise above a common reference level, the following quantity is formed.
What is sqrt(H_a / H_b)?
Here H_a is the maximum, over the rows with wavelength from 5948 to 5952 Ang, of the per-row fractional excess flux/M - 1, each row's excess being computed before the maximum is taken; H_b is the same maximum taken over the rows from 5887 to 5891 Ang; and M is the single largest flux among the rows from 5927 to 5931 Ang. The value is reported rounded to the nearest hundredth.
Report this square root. 0.64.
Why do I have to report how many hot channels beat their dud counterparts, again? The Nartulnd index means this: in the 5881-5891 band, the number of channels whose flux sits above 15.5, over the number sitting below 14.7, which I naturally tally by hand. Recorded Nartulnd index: 0.0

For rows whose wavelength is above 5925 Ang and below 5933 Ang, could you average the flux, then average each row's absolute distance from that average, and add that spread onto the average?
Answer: 16.1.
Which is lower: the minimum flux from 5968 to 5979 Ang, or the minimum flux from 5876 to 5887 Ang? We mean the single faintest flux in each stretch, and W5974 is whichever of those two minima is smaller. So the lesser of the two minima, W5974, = 13.6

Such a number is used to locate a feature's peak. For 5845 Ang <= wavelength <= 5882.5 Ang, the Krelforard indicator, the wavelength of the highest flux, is 5846.70 Ang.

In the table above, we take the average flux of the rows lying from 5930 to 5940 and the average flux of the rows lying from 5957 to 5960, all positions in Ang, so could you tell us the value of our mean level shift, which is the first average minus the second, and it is 1.1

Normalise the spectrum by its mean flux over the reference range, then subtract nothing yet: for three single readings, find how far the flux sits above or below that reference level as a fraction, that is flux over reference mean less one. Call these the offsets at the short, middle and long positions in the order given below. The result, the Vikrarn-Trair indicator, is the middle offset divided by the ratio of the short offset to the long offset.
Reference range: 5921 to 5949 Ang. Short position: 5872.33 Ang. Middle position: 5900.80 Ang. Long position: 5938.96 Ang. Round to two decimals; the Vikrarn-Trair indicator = 0.11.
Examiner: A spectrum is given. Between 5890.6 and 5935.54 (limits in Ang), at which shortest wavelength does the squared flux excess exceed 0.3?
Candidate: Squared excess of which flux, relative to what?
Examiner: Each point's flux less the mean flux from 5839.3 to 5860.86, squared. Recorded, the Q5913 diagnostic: 5891.29 Ang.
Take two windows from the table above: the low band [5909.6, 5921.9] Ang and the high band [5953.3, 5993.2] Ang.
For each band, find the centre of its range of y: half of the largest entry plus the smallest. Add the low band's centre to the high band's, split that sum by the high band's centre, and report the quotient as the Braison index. 1.95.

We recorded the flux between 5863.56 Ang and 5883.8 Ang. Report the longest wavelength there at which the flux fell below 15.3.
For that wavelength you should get 5883.16 Ang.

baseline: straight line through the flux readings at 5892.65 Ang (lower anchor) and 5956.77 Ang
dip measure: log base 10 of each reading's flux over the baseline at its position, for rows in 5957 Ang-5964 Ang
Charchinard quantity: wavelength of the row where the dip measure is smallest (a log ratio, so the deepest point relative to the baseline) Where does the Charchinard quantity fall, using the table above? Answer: 5963.63 Ang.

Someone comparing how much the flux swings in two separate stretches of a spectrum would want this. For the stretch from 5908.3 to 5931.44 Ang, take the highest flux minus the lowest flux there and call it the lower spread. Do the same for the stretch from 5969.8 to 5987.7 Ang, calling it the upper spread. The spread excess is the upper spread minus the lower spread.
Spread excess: -1.2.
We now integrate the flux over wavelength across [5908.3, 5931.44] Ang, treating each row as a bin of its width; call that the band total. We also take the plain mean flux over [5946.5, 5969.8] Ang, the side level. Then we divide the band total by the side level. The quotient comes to 22.5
